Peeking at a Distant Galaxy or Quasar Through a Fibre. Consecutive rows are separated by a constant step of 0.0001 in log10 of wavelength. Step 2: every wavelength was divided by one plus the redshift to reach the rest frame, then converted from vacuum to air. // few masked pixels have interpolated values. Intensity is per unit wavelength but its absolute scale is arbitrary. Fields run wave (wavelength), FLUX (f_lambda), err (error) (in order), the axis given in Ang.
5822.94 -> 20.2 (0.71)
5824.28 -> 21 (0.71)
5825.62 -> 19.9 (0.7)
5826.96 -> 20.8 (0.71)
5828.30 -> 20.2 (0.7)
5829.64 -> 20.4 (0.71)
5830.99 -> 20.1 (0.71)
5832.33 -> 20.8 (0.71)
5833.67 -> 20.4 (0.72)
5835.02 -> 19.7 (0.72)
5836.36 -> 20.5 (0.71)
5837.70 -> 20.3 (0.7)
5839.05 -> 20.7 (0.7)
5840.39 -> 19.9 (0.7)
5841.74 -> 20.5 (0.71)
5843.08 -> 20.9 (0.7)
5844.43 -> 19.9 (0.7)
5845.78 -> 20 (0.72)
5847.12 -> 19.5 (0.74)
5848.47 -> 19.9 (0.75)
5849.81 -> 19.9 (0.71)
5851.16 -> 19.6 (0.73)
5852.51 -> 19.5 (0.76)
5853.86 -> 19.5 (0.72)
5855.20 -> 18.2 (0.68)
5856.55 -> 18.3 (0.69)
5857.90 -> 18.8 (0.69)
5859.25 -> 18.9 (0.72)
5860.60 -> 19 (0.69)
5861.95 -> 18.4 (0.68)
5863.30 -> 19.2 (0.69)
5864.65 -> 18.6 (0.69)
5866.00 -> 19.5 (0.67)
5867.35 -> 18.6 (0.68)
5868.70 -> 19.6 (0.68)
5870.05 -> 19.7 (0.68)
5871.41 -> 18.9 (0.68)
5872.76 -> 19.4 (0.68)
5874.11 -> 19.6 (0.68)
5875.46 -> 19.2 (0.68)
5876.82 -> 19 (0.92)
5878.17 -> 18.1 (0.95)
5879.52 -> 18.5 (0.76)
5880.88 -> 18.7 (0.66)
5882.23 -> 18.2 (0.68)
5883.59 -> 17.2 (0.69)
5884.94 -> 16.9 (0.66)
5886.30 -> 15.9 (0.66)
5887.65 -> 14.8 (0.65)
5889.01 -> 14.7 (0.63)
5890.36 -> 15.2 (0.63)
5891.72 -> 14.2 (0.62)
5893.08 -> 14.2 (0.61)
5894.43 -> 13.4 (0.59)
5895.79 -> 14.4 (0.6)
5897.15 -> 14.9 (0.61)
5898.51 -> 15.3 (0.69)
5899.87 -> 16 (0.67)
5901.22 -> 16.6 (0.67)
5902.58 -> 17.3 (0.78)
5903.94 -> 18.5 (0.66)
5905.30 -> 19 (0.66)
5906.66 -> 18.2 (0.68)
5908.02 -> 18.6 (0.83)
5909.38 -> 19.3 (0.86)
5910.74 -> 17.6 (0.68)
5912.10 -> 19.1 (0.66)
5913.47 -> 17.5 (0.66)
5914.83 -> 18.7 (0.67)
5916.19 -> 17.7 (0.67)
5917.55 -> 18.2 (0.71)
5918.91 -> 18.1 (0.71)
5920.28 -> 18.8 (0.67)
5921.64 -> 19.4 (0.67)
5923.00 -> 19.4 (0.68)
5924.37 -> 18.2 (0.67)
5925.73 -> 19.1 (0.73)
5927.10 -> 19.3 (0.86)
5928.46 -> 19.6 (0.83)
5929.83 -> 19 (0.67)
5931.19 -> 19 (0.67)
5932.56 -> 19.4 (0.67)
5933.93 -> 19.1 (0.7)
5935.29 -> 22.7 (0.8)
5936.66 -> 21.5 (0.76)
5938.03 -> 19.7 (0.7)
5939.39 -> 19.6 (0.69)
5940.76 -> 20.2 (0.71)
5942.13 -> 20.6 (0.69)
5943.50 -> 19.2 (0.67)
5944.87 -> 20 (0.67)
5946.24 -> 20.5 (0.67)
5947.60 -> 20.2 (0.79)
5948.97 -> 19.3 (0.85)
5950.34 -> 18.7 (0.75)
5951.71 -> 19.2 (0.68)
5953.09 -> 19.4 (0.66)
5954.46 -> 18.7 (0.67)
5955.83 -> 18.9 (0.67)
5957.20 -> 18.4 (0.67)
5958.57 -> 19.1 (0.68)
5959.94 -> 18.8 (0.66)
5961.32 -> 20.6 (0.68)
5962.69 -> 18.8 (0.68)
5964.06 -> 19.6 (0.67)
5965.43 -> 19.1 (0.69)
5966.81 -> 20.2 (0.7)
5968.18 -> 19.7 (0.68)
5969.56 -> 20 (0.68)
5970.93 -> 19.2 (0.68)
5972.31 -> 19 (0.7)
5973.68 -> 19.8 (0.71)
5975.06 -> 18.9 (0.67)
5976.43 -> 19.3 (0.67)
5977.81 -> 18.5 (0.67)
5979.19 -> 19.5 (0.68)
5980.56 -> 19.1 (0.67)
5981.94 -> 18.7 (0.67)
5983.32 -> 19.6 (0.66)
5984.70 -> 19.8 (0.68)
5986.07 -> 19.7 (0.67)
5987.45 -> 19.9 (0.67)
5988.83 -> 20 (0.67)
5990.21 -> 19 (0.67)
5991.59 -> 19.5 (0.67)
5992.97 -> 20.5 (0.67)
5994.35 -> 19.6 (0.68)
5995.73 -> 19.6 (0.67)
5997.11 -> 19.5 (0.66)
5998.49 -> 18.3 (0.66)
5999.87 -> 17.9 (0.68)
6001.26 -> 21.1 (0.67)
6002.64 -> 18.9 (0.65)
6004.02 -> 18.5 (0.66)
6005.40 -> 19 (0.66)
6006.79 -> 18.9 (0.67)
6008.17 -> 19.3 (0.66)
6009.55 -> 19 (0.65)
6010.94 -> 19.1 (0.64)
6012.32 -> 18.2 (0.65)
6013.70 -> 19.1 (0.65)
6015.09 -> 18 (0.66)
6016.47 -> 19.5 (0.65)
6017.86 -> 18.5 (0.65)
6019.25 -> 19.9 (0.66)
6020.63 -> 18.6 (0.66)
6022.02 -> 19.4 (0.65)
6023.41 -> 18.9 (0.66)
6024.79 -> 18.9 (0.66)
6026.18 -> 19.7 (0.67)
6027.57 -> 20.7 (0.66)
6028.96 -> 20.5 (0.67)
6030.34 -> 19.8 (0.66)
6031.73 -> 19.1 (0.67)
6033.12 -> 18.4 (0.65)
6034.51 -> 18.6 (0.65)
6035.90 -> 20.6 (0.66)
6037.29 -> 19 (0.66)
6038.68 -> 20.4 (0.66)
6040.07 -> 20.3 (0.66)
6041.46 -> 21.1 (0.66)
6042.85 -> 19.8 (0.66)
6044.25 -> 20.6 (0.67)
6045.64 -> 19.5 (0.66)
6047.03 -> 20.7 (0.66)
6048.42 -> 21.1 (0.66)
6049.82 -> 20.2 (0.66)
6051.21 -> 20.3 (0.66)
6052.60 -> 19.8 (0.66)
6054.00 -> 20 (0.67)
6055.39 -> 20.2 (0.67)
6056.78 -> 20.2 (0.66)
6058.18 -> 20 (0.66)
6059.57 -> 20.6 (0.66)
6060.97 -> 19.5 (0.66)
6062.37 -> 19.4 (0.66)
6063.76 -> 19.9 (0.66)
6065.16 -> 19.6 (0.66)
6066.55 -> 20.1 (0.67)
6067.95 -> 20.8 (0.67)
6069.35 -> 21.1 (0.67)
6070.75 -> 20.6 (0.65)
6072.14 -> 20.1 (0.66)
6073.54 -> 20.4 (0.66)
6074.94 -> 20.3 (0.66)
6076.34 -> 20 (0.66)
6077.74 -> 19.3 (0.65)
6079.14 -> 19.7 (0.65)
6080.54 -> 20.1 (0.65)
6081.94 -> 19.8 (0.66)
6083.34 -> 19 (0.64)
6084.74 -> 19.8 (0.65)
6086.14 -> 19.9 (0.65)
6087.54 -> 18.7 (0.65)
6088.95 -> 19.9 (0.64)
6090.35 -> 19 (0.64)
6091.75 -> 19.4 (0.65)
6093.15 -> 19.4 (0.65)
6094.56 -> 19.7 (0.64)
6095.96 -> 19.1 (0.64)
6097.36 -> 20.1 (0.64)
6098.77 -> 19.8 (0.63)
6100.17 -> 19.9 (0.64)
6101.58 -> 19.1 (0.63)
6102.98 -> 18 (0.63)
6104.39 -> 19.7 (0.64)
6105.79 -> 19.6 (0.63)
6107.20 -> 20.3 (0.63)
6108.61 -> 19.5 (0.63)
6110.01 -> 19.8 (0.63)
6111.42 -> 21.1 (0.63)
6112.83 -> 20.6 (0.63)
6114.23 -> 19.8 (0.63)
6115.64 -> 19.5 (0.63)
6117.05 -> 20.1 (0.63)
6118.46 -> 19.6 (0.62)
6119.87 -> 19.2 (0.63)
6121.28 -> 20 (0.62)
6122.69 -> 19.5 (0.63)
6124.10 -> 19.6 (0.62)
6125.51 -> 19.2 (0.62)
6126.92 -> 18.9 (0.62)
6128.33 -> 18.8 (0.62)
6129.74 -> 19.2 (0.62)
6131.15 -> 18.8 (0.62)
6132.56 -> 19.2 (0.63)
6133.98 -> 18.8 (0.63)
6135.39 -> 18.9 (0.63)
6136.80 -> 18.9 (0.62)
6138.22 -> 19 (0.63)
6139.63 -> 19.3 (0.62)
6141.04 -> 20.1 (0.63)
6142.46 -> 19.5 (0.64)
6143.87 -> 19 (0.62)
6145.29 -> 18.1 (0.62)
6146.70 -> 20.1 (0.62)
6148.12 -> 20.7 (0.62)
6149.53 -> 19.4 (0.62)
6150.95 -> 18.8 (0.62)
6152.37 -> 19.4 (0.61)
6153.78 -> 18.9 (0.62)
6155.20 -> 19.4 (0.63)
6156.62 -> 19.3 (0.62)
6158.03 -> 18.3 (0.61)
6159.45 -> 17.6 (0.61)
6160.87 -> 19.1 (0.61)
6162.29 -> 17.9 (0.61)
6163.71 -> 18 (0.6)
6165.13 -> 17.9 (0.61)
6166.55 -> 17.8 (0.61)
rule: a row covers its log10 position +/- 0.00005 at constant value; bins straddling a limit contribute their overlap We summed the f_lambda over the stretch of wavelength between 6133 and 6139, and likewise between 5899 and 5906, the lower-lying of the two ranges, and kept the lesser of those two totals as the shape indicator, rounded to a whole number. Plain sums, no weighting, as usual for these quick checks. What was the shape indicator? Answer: 76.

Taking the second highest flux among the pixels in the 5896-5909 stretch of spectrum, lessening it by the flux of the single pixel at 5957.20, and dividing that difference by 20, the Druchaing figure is 0.01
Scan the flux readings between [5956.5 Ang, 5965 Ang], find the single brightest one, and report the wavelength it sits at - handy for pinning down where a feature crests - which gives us 5961.32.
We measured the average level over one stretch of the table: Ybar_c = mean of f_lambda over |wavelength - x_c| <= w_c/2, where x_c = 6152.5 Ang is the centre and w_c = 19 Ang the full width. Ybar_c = 19.1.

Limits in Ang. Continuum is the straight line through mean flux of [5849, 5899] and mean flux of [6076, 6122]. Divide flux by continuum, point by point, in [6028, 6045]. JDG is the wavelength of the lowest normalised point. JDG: 6033.12 Ang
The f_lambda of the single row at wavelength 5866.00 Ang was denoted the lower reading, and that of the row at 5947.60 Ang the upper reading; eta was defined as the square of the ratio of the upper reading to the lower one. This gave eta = 1.07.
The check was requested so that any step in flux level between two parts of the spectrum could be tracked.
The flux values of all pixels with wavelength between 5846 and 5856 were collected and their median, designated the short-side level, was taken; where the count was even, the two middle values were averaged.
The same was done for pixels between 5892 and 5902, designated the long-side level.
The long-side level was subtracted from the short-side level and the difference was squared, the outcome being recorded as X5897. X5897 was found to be 21.2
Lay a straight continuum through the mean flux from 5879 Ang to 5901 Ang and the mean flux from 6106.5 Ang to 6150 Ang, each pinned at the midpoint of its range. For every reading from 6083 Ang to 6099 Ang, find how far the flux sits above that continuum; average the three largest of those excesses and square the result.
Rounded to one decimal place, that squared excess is 1.1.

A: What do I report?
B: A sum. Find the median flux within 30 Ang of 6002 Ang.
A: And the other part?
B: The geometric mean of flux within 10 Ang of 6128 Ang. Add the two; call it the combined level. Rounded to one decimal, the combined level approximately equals 38.4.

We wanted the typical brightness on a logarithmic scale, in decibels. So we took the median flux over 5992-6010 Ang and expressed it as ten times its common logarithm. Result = 12.8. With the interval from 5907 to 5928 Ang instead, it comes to 12.7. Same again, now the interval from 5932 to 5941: 12.9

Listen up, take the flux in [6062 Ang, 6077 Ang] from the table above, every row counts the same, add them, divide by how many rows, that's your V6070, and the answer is 20.2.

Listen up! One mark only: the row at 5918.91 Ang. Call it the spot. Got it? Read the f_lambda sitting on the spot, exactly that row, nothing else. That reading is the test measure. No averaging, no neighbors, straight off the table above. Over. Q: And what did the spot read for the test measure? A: 18.1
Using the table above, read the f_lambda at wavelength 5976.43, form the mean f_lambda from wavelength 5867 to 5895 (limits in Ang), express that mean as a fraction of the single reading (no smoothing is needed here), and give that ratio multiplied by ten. 9.0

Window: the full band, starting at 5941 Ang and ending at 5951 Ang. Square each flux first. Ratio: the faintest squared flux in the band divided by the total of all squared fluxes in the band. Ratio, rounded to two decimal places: 0.13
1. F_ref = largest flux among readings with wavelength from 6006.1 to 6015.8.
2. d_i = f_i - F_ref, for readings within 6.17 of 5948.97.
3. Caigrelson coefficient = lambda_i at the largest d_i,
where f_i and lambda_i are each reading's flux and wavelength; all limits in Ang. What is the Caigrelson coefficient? 5946.24 Ang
